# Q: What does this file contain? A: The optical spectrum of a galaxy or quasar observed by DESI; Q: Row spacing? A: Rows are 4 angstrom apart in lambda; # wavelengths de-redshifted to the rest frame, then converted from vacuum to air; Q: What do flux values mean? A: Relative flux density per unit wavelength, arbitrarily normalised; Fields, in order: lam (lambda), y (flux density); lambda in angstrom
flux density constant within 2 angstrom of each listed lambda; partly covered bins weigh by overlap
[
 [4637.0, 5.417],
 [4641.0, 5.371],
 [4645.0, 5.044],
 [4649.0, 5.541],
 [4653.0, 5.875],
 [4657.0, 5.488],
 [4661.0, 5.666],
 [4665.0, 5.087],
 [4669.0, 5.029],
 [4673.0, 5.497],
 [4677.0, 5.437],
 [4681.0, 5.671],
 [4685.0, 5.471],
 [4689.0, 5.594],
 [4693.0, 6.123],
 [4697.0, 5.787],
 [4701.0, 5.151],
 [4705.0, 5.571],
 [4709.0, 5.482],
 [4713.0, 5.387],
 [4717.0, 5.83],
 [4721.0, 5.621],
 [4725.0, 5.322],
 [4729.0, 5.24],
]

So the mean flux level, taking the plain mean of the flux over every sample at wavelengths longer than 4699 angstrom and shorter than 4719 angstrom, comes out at 5.48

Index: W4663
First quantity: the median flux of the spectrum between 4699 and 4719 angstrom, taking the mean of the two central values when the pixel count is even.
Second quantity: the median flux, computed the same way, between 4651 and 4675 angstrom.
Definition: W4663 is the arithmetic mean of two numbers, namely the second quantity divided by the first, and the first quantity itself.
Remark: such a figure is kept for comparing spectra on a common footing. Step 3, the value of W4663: 3.24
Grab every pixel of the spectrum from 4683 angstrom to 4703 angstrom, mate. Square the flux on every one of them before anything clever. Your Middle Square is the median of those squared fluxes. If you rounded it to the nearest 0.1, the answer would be 31.3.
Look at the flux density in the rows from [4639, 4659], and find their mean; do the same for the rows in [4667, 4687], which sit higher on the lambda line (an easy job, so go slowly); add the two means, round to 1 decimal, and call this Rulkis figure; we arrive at 10.9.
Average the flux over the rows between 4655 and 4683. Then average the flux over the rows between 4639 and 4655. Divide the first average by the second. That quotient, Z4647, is 0.99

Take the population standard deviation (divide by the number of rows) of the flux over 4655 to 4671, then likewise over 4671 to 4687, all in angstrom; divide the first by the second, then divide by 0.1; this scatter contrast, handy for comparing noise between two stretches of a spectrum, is 30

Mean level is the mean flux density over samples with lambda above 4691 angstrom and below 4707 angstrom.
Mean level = 5.66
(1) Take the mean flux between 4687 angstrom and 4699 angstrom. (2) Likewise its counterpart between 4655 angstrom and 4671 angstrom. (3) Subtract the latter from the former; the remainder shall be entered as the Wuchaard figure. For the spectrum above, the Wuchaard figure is 0.5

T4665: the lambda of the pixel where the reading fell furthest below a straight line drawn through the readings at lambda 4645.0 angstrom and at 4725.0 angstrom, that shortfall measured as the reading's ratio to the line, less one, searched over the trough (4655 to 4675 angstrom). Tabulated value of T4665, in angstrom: 4669.0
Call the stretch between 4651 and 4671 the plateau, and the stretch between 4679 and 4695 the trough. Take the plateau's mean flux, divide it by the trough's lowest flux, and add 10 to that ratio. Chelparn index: 10.99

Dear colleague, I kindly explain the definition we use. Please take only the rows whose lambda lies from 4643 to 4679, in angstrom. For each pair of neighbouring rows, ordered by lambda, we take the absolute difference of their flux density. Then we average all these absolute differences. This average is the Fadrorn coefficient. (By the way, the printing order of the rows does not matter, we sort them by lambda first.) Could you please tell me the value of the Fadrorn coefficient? 0.32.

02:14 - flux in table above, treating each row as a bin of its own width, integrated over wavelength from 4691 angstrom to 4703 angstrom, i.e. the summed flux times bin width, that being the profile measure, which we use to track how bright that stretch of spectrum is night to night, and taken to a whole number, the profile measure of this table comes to 68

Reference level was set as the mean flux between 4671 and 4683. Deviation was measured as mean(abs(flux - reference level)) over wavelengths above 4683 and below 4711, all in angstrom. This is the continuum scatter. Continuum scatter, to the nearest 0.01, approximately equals 0.21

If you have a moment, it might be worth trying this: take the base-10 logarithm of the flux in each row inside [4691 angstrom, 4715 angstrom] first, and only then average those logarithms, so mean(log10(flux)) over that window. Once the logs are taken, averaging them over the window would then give 0.746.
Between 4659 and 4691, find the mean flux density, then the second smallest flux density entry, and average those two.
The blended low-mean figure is 5.26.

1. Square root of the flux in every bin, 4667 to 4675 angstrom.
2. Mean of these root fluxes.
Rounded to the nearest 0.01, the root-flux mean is 2.29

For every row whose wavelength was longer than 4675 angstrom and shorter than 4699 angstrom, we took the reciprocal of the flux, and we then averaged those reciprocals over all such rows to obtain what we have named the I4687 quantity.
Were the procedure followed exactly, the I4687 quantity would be 0.176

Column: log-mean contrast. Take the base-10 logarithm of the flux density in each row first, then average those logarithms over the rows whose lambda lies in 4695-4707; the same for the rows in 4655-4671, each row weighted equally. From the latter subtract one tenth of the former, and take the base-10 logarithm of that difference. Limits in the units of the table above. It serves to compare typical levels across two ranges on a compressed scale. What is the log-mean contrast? -0.186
